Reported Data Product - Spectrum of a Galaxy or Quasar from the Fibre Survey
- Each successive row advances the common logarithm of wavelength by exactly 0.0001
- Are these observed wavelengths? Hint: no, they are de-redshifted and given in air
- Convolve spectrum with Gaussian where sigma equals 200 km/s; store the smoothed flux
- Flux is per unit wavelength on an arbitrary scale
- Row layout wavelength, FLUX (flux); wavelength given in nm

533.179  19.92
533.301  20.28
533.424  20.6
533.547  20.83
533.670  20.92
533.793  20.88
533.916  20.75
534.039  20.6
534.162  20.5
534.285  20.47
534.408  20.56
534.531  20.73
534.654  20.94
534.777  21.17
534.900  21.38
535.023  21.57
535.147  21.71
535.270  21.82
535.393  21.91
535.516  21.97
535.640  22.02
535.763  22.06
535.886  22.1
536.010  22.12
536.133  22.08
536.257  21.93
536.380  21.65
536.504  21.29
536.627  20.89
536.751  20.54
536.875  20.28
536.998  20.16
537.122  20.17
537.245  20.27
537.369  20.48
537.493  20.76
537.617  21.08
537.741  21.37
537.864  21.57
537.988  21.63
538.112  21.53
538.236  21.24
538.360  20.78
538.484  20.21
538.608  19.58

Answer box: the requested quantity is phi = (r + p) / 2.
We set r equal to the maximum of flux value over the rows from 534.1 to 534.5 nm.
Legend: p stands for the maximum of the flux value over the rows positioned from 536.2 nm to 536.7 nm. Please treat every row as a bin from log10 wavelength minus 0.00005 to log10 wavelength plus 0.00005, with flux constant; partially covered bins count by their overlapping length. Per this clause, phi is 21.2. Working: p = 21.93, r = 20.56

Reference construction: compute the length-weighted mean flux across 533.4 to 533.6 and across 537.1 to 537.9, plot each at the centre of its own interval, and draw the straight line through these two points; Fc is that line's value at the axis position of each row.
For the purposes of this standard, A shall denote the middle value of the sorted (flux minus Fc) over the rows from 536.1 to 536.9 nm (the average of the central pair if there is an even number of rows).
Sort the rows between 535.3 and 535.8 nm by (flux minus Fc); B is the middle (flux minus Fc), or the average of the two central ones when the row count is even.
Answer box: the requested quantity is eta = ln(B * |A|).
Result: -0.53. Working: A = 0.48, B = 1.22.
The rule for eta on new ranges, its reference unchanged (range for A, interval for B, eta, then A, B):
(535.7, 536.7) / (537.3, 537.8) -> -2.32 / 1.20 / 0.08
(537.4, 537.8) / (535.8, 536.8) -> -1.44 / 0.24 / 0.99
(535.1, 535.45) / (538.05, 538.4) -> -0.92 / 1.05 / 0.38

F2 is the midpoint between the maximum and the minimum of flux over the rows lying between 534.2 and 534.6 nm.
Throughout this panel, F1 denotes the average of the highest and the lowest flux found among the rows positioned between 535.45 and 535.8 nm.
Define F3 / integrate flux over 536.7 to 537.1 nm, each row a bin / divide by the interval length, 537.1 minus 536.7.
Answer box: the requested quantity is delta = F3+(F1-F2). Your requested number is 21.7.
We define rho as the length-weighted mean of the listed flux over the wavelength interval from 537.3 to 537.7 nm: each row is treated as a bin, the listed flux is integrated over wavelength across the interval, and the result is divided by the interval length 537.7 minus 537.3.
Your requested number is 20.7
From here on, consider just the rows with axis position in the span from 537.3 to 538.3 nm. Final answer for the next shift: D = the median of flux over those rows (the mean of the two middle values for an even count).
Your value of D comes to 21.3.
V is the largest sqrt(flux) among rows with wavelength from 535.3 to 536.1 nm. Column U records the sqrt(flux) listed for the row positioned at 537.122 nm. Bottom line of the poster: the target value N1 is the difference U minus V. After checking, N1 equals -0.21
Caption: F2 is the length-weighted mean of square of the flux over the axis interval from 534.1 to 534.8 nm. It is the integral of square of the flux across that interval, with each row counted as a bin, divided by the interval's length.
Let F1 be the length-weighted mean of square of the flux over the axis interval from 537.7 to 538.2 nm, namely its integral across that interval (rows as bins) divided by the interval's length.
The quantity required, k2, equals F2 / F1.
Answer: 0.93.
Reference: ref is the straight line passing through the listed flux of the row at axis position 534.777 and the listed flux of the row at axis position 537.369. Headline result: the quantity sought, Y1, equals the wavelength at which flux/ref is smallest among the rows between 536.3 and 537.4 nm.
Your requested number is 536.998 nm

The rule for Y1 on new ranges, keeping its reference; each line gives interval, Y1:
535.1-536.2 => 535.147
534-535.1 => 534.162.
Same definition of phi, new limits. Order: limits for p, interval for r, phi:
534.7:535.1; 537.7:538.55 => 21.6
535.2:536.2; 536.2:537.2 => 22.0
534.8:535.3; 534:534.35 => 21.2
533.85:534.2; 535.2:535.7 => 21.4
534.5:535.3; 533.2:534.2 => 21.4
